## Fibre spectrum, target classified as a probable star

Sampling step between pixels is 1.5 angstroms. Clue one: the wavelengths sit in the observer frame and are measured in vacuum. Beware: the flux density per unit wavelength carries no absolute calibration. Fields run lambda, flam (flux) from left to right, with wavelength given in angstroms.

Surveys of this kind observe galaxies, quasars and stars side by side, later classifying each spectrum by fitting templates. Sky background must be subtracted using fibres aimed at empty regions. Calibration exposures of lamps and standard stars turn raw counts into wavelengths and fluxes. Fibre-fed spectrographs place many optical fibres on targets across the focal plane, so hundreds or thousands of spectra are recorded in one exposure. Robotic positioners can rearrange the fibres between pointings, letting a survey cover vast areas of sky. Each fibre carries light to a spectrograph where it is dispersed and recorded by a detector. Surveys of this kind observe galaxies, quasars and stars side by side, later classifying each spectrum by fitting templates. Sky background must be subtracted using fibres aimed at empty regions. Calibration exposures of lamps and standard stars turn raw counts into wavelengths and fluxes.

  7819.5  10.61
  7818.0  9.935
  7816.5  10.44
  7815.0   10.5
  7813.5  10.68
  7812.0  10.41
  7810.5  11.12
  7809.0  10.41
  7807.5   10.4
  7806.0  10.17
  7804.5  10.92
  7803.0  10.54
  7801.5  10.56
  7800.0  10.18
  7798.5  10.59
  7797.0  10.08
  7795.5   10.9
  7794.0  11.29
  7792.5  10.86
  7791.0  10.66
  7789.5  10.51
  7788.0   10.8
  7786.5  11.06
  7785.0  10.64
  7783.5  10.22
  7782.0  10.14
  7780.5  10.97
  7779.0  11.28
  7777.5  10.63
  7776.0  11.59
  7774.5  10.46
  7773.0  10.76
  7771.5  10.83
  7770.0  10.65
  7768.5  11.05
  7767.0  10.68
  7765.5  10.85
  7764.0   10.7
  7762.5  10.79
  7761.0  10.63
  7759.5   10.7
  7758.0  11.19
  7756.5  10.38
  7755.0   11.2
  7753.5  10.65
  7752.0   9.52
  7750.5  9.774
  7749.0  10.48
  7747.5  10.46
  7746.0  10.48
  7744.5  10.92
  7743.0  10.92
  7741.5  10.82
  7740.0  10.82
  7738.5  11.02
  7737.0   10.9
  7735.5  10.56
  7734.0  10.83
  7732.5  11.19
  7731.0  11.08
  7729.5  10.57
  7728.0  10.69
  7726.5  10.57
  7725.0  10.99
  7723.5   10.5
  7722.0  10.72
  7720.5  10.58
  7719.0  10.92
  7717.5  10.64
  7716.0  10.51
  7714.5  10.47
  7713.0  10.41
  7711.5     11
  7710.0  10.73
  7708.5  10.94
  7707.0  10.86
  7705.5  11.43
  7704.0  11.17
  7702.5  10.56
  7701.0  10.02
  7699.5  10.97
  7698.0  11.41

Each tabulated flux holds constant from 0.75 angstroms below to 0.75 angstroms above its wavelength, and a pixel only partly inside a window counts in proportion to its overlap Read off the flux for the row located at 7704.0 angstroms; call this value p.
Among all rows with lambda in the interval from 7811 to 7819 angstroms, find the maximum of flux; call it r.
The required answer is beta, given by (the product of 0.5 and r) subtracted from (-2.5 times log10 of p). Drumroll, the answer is -8.0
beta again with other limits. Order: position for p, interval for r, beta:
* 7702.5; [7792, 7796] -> -8.2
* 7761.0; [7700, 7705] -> -8.2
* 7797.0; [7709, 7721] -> -8.0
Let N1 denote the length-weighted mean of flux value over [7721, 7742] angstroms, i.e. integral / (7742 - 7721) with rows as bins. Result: 10.8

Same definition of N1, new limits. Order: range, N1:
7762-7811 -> 10.7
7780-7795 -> 10.7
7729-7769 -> 10.7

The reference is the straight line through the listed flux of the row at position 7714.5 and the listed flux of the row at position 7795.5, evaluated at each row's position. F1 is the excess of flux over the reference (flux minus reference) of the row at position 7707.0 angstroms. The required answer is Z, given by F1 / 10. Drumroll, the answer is 0.043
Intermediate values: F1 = 0.4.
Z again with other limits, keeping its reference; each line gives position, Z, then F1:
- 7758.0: 0.049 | 0.5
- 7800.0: -0.074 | -0.7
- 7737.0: 0.031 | 0.3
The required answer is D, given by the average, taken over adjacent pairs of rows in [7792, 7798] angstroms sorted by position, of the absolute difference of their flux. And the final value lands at 0.5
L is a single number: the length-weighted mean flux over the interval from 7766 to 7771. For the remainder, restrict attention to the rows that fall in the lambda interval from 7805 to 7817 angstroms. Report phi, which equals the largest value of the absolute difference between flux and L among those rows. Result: 0.6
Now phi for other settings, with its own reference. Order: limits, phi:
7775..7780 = 0.8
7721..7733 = 0.4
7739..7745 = 0.1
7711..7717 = 0.4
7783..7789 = 0.6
